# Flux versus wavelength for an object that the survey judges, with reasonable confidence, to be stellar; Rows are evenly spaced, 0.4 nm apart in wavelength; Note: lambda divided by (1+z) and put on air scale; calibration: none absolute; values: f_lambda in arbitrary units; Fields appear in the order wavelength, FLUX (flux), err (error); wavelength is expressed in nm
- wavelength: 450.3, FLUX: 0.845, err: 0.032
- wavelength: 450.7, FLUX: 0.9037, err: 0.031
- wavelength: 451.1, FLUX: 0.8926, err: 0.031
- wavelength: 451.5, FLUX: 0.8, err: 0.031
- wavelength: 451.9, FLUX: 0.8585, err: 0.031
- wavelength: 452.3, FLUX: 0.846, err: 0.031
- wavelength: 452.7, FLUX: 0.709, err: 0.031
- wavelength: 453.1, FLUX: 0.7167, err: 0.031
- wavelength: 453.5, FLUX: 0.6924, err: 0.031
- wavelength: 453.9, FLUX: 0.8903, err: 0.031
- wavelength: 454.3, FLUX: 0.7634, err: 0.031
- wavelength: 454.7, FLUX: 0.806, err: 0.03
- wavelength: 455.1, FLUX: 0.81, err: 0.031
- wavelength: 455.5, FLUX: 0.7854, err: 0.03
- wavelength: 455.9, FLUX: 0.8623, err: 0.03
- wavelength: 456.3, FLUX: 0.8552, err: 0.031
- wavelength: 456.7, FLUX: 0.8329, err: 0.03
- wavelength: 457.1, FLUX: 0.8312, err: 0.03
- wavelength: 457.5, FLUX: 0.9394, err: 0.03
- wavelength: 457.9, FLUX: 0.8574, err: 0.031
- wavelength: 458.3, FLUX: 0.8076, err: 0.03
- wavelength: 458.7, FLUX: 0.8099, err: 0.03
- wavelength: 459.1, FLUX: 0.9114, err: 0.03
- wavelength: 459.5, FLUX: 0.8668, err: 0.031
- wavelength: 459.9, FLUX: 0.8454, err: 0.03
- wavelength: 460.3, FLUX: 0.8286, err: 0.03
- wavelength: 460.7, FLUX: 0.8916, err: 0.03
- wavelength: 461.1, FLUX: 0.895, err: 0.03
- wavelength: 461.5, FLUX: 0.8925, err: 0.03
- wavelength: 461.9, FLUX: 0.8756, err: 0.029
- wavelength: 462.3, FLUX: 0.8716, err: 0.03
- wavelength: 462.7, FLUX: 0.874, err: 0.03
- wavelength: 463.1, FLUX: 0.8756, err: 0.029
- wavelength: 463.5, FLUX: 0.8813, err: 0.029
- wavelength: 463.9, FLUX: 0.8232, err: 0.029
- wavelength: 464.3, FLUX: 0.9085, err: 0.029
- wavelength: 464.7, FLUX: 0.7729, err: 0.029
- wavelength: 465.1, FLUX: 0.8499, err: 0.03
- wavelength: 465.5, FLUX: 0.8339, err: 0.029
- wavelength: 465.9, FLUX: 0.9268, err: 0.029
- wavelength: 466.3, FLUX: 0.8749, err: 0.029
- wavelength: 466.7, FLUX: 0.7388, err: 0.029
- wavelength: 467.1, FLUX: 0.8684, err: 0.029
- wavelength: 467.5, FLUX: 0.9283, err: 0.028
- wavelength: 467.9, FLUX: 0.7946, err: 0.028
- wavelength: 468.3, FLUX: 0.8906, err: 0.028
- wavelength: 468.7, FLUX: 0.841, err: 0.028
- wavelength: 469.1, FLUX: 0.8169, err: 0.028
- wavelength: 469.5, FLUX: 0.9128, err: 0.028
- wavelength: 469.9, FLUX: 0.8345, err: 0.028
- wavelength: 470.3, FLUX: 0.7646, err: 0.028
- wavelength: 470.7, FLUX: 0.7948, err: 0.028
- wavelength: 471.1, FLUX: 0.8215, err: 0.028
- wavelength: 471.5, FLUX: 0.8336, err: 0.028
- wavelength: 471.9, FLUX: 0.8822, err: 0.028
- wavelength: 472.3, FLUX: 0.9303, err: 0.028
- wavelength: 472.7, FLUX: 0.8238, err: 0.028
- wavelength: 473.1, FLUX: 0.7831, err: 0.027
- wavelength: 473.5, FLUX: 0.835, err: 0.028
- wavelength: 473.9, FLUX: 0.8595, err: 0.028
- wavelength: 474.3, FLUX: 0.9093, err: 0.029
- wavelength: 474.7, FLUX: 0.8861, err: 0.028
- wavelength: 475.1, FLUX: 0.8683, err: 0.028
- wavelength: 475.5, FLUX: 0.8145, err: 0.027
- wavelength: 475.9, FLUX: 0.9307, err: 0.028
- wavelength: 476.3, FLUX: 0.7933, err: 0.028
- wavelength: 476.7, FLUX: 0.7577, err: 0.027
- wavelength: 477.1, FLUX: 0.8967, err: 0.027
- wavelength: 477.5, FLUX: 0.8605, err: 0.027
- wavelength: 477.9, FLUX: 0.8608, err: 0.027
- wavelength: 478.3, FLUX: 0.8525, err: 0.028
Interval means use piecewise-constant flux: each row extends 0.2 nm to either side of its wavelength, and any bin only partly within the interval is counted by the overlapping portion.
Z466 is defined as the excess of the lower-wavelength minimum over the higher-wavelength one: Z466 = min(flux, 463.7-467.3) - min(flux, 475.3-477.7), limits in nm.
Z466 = -0.019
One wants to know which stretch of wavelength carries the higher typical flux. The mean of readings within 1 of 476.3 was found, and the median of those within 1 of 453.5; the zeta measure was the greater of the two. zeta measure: 0.839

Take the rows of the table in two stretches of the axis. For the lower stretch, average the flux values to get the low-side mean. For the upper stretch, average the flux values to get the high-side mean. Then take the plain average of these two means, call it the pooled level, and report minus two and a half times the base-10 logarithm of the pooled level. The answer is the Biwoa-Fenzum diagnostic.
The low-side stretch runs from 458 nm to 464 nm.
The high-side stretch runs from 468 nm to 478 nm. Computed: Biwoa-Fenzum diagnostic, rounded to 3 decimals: 0.169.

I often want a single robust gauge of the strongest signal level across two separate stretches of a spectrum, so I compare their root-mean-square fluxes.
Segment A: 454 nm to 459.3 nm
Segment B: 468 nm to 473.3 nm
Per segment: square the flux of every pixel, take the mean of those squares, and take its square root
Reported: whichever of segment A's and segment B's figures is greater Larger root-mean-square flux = 0.842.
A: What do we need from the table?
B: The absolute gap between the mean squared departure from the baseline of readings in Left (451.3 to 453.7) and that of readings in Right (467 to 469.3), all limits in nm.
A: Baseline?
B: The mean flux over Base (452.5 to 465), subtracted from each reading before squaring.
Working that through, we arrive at 0.0067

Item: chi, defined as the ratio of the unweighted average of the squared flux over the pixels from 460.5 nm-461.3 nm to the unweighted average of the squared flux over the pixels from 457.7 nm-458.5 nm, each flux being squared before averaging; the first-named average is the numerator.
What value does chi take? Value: 1.15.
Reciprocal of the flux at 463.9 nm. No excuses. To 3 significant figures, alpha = 1.21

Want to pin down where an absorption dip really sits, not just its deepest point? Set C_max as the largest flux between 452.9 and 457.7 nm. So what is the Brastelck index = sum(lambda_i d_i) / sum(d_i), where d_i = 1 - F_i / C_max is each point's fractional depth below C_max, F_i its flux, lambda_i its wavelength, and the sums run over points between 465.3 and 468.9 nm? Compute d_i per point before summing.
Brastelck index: 467.13 nm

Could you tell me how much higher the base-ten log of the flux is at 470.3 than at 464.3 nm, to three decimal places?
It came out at -0.075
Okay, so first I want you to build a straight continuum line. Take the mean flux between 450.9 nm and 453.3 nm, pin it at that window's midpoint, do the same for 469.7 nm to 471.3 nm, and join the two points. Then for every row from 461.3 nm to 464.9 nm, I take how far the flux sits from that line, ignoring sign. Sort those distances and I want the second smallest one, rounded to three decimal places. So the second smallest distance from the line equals 0.031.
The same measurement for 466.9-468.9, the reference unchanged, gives 0.037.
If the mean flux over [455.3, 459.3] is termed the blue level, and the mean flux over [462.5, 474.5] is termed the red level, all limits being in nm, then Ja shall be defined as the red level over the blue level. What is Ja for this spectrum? 1.000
